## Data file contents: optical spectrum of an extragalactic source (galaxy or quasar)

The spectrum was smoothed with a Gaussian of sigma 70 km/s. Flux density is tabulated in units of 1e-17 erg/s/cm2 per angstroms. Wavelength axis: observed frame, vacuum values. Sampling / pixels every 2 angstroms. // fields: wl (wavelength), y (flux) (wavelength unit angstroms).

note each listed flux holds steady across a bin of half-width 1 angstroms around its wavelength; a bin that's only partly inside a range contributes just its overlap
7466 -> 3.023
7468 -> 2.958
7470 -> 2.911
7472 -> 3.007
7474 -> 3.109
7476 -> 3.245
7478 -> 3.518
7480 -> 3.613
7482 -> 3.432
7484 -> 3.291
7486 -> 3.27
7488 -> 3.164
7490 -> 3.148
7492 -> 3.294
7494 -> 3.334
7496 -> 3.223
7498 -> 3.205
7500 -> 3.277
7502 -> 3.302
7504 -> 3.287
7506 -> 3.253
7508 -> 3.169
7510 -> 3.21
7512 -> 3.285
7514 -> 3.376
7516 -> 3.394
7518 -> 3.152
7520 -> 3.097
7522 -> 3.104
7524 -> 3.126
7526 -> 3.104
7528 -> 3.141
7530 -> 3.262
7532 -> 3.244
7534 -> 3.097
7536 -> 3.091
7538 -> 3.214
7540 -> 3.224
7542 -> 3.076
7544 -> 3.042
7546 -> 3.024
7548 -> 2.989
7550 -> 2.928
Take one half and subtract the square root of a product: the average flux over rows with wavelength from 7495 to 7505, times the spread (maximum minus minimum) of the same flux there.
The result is -0.06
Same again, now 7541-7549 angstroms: -0.01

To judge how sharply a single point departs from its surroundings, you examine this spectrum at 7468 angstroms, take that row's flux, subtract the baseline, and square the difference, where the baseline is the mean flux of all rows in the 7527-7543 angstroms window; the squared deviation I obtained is 0.044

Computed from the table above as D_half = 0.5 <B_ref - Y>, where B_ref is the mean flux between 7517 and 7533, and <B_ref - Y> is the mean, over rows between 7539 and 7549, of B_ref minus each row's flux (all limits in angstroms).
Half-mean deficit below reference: 0.04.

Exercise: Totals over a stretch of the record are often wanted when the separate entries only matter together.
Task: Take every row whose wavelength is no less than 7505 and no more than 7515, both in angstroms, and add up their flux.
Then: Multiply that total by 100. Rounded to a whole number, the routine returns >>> 1629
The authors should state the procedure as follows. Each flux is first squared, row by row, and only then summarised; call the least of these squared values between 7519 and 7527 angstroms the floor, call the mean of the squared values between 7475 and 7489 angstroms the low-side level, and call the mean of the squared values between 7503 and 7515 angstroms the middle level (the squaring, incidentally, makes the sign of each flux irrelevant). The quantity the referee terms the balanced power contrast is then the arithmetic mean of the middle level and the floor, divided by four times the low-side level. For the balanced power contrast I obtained 0.223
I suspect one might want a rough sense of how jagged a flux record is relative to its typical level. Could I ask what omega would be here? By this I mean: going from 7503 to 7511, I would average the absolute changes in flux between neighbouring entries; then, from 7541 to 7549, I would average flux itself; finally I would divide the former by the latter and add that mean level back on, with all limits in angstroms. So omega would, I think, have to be 3.05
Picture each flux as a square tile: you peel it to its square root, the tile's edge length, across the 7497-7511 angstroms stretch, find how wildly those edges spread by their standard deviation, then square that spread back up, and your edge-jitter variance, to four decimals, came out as 0.0002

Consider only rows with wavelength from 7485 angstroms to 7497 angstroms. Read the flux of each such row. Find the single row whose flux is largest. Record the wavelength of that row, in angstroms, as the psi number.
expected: 7494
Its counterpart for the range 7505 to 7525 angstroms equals 7516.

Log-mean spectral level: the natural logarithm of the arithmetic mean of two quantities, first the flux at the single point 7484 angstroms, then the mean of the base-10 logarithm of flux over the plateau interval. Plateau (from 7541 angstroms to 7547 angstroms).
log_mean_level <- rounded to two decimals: 0.64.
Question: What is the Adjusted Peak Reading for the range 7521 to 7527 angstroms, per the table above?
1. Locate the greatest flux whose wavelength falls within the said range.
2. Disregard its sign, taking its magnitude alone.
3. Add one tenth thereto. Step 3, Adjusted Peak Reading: 3.23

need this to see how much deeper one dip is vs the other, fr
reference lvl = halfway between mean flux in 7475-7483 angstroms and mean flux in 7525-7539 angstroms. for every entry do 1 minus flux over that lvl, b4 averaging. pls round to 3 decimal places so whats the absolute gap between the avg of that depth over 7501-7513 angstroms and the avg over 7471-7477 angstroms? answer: 0.039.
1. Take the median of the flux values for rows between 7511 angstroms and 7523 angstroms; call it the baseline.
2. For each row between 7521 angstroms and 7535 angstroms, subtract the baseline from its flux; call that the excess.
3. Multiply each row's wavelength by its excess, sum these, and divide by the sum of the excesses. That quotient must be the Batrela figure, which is 7526.3 angstroms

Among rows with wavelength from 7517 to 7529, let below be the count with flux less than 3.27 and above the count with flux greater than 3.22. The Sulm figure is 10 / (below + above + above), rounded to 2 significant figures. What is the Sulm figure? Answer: 1.7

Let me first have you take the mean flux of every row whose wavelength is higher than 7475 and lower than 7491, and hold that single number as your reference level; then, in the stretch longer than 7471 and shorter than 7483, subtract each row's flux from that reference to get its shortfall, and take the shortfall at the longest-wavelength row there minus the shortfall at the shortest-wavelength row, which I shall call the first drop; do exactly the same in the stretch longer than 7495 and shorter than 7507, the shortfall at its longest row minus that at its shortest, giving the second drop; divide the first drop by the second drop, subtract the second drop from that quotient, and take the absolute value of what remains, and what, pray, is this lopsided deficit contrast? 14.2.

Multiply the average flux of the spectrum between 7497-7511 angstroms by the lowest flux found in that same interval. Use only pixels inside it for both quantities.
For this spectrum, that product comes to 10.3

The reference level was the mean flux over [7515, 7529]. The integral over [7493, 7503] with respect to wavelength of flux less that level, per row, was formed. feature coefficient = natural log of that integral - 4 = -3.9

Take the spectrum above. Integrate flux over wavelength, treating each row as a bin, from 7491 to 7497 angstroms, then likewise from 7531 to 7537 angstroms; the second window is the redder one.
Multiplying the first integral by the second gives 372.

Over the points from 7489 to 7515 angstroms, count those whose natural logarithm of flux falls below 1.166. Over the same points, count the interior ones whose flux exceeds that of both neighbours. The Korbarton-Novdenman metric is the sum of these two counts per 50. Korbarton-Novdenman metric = 0.100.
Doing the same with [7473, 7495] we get 0.080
